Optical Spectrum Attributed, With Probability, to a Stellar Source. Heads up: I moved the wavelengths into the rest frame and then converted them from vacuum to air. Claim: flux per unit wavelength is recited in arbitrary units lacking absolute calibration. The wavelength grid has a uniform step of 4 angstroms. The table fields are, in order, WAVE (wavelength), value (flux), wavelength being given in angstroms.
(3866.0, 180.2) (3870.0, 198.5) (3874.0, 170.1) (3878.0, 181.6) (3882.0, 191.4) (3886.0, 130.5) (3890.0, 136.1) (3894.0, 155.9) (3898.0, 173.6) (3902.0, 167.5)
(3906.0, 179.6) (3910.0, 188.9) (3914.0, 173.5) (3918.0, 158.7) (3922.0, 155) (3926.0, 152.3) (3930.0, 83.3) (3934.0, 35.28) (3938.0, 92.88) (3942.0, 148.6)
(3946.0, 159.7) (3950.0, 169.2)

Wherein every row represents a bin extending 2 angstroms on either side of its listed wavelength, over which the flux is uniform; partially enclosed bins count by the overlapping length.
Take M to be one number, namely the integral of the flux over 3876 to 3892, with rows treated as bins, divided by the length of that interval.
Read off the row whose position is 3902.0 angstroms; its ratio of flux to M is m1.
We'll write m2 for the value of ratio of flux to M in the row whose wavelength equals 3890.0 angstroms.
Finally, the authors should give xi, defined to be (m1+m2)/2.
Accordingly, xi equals 0.95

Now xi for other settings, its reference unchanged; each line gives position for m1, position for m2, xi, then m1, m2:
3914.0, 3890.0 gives 0.97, 1.09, 0.85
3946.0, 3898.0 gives 1.04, 1.00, 1.09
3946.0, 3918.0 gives 1.00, 1.00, 0.99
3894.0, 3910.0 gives 1.08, 0.97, 1.18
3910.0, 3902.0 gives 1.11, 1.18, 1.05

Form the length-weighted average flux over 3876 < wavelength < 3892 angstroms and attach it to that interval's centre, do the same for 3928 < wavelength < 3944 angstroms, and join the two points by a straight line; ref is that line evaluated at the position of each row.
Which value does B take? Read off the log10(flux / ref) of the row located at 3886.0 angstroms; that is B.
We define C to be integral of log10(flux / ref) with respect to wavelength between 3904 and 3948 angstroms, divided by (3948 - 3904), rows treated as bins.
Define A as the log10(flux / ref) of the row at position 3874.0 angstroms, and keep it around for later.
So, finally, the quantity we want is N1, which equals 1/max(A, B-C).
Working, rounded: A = -0.01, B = -0.081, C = 0.096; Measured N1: -122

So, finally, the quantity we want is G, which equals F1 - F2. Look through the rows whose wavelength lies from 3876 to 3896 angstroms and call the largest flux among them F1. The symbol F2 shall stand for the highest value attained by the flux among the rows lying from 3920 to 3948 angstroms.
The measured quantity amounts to 32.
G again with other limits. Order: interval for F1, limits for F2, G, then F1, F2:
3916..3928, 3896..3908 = -21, 158.7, 179.6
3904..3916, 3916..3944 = 30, 188.9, 158.7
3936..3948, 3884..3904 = -14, 159.7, 173.6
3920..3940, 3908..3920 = -34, 155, 188.9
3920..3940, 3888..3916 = -34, 155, 188.9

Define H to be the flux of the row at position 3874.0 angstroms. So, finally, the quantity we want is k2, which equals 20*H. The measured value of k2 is 3402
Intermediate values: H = 170.1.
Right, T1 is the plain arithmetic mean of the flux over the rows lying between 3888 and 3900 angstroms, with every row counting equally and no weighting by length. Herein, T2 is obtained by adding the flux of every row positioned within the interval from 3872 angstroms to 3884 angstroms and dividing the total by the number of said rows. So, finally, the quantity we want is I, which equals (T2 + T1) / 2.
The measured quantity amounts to 168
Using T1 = 155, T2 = 181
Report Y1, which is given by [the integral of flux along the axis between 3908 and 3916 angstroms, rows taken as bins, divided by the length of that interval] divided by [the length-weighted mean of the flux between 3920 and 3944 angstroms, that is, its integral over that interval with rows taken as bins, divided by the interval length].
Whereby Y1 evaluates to 1.6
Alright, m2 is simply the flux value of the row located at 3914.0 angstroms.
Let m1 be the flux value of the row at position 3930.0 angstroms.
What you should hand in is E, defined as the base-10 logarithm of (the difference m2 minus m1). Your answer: 1.96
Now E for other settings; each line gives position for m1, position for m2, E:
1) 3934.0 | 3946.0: 2.09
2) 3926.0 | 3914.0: 1.33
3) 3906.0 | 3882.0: 1.07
